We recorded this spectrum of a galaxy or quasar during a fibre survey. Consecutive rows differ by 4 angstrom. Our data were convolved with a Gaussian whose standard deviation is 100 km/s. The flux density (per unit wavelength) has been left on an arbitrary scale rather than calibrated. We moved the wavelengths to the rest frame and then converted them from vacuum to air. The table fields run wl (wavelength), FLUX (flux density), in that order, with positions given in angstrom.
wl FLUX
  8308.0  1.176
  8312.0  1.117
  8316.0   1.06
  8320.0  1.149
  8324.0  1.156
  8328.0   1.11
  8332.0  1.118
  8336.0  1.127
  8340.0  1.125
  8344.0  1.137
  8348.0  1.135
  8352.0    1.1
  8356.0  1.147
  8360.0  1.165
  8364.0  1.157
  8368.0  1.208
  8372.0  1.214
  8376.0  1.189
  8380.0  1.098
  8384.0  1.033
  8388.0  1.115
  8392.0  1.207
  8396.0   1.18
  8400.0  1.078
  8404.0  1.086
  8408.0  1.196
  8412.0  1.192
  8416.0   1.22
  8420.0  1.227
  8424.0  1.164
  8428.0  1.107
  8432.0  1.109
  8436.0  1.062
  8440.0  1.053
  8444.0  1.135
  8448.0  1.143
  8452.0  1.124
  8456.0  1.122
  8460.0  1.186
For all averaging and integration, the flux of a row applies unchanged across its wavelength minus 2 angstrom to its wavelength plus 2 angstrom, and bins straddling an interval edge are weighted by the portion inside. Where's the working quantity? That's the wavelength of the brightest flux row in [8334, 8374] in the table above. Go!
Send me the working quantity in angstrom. 8372.0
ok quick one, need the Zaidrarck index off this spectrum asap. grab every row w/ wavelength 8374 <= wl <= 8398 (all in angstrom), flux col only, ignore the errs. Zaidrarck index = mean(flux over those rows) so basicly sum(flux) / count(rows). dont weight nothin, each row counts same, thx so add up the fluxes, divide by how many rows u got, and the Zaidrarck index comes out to 1.14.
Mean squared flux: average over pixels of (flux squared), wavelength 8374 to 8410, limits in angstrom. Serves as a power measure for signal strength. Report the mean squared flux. 1.28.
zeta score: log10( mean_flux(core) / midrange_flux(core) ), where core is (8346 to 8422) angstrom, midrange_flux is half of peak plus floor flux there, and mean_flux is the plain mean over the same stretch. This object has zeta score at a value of 0.0095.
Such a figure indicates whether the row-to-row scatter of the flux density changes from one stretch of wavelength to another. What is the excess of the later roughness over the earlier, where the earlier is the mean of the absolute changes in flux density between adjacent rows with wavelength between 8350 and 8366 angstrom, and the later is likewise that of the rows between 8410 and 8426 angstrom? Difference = 0.01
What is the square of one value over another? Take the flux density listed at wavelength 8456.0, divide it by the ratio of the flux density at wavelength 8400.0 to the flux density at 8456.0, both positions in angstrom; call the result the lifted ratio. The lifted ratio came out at 1.17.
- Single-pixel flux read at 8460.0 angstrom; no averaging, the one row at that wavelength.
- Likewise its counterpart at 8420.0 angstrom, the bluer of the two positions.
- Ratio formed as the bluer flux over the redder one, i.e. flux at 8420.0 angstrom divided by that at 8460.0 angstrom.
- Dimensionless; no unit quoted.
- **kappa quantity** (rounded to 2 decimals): 1.03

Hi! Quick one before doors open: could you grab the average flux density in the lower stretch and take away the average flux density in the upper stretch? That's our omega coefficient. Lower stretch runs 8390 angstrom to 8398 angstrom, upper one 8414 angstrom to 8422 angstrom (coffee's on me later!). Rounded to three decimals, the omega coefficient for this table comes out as -0.030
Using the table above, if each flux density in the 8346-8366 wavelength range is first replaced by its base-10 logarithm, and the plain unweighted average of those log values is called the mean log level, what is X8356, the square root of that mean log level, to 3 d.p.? 0.239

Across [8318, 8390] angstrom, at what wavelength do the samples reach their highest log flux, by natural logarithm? 8372.0 angstrom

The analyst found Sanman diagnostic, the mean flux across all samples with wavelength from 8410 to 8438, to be 1.15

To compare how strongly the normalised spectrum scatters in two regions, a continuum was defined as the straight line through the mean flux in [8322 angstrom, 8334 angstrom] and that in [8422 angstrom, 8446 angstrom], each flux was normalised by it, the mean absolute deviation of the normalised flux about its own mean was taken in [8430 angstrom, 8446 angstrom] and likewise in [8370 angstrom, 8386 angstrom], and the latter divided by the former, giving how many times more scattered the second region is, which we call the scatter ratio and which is 2.1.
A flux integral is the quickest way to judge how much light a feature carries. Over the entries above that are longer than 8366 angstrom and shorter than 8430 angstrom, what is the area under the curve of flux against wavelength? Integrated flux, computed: 74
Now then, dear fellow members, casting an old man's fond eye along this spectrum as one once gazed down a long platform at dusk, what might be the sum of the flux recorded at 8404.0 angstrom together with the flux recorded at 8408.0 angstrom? 2.28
